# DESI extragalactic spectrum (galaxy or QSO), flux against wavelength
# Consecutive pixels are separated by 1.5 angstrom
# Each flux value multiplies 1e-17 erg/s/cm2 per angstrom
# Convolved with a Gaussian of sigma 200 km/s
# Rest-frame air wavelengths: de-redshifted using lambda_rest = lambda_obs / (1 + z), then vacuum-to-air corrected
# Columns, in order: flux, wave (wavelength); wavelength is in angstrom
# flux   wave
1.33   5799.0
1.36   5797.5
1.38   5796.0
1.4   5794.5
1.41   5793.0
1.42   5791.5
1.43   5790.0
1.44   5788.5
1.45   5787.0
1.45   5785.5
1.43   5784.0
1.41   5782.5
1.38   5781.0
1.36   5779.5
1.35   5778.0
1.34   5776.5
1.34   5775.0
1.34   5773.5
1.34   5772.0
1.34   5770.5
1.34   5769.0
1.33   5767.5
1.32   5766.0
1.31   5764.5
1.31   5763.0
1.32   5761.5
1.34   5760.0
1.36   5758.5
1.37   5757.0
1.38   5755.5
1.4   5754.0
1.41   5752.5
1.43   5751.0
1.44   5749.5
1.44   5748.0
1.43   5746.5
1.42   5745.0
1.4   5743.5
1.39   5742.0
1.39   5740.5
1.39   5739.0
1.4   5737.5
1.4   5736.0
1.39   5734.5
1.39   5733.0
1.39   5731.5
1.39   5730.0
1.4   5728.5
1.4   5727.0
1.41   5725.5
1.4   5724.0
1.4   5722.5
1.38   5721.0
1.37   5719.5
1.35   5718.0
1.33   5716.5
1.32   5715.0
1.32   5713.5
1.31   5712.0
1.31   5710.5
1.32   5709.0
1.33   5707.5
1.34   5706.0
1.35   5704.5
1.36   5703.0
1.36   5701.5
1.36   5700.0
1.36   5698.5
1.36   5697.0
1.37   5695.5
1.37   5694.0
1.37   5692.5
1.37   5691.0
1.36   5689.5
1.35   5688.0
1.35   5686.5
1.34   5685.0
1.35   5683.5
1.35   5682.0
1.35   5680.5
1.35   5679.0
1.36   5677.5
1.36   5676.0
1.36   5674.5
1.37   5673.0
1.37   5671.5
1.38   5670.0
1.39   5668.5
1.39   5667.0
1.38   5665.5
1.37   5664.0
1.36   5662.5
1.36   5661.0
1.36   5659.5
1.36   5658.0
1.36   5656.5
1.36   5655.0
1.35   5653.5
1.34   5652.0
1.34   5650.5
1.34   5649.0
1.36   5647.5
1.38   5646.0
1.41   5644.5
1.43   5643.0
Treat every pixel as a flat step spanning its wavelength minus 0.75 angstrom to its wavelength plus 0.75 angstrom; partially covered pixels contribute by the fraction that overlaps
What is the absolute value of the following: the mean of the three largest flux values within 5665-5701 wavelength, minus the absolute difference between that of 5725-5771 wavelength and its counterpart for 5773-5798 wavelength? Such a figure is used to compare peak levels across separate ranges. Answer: 1.38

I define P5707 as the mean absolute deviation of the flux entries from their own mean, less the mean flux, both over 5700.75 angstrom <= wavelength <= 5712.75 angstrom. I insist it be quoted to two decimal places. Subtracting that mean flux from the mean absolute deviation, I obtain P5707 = -1.32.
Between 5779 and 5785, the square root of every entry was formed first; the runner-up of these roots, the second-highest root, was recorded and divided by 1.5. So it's 0.792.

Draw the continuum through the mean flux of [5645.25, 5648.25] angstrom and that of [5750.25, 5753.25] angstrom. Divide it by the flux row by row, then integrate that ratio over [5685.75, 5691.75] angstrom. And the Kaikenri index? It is 6.14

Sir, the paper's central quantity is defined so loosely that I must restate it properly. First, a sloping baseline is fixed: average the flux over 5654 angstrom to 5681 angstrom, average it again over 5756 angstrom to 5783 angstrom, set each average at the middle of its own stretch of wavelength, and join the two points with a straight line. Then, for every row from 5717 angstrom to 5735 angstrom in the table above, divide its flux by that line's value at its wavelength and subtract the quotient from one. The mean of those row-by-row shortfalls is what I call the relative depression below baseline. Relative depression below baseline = -0.026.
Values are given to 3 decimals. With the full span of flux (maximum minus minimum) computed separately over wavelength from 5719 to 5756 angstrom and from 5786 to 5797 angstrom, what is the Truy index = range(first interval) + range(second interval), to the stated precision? 0.140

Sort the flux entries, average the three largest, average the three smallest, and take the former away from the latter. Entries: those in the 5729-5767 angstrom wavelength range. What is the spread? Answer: -0.12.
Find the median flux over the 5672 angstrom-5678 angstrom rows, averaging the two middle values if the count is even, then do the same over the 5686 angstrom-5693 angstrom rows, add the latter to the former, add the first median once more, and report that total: 4.08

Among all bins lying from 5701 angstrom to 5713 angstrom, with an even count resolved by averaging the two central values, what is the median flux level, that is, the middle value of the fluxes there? 1.335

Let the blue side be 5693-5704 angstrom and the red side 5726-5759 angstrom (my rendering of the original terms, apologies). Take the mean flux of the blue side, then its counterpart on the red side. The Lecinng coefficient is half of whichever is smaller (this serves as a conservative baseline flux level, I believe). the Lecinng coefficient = 0.681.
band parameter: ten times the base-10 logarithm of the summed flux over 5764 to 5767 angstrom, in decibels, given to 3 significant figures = 4.20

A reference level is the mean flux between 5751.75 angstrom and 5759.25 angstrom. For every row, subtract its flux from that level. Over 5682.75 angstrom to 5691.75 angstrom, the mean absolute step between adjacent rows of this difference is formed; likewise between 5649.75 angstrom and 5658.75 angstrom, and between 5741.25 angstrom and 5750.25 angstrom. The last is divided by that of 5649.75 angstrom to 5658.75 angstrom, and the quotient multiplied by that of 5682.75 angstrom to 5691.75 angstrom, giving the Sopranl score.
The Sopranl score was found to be 0.020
